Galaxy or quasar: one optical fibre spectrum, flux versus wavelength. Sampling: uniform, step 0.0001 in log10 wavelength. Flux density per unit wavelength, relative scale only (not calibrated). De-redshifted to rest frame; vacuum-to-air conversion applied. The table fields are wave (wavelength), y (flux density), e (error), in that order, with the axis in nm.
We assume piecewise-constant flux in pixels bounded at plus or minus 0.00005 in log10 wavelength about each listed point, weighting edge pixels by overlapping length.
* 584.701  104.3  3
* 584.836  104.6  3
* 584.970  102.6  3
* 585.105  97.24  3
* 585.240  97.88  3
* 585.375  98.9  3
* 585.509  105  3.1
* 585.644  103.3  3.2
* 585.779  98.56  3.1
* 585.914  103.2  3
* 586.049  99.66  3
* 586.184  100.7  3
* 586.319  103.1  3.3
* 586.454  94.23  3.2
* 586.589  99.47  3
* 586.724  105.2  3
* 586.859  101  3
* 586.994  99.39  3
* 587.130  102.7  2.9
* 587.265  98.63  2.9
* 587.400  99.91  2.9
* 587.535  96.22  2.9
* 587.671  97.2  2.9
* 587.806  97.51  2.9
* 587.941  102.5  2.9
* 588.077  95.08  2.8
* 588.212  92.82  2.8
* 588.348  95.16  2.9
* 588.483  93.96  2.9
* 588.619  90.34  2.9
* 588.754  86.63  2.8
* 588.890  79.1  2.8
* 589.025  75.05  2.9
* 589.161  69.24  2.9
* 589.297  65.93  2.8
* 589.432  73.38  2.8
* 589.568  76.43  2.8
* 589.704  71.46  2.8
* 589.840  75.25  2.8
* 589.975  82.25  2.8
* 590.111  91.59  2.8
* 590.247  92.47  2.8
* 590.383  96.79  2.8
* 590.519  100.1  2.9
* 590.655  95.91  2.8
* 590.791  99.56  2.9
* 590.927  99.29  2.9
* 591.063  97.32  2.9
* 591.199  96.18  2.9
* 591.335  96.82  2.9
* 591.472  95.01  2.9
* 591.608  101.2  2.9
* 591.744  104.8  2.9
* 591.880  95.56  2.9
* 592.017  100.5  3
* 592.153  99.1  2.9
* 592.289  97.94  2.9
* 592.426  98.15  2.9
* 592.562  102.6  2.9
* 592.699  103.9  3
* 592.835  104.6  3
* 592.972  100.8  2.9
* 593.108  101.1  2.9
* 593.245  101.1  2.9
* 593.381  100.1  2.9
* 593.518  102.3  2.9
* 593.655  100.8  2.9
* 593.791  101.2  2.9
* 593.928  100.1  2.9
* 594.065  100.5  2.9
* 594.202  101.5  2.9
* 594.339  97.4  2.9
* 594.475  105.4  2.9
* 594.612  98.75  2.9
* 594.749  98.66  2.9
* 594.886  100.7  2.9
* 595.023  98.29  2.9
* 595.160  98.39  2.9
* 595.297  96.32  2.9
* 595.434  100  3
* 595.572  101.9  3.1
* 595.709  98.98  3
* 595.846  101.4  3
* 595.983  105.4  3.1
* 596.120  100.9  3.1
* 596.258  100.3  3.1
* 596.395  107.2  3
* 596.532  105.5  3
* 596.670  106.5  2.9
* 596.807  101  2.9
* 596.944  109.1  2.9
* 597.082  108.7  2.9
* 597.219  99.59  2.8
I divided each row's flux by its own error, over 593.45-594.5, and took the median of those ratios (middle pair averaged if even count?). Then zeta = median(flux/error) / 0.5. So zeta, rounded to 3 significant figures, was 69.7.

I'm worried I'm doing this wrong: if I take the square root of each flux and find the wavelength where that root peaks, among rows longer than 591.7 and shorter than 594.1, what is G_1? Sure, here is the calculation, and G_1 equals 591.744 nm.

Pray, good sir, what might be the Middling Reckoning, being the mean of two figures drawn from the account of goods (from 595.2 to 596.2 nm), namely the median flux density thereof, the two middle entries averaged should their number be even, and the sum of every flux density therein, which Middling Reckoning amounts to 403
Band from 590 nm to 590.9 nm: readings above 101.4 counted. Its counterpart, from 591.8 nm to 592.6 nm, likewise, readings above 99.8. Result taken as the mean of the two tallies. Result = 1.00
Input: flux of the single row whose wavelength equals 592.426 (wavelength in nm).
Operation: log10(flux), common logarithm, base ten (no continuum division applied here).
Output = 1.992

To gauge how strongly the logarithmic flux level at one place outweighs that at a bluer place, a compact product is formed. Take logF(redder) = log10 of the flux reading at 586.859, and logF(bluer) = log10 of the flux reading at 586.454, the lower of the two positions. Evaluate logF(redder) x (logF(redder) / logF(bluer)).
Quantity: 2.03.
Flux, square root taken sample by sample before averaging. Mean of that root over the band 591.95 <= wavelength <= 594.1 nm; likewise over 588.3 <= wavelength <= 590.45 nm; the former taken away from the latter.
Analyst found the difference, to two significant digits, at -1.0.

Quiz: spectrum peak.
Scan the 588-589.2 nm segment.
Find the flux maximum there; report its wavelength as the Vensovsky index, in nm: 588.348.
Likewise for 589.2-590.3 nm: 590.247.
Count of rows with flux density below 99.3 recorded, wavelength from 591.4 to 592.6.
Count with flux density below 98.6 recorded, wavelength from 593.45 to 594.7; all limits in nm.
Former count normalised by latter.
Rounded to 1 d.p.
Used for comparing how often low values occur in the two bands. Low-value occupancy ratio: 5.0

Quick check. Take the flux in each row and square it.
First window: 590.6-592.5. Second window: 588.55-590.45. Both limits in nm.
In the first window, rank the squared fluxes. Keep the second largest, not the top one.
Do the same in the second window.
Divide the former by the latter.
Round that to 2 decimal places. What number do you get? 1.20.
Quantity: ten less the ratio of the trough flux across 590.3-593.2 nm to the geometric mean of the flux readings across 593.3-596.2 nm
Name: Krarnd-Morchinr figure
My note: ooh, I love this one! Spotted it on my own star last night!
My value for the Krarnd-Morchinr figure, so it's 9.05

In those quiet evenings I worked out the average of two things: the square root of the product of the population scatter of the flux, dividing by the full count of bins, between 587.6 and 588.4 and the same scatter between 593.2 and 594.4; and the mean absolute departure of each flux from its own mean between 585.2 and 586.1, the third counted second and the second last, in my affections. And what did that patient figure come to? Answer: 2.2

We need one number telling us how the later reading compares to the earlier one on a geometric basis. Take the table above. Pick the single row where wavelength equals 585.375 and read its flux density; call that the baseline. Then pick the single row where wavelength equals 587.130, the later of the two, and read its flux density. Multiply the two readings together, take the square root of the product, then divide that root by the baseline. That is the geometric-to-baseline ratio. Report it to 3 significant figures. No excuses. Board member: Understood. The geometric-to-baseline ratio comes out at 1.02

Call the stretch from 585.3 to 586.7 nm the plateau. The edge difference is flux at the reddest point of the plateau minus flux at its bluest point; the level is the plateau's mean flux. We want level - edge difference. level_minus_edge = 100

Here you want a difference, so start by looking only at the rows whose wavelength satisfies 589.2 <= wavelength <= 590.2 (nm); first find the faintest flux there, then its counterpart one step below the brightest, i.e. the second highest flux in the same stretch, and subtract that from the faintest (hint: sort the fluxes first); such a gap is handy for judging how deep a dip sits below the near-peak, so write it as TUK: -16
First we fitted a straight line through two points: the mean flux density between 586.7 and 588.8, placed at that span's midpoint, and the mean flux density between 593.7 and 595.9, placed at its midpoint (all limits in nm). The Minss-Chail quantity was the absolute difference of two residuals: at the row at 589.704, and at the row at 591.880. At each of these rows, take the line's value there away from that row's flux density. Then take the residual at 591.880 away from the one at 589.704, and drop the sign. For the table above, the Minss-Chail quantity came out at 23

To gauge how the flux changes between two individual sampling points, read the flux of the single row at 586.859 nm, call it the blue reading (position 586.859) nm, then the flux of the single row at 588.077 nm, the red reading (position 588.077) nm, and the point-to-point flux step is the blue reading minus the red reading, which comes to 5.9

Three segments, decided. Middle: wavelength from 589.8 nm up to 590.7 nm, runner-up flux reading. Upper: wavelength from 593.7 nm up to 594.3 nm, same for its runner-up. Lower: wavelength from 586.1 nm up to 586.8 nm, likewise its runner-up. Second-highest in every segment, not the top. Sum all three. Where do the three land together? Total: 301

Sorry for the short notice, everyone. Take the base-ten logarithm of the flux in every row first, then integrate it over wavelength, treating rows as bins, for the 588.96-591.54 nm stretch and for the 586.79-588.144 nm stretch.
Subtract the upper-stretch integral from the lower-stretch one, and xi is -2.3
